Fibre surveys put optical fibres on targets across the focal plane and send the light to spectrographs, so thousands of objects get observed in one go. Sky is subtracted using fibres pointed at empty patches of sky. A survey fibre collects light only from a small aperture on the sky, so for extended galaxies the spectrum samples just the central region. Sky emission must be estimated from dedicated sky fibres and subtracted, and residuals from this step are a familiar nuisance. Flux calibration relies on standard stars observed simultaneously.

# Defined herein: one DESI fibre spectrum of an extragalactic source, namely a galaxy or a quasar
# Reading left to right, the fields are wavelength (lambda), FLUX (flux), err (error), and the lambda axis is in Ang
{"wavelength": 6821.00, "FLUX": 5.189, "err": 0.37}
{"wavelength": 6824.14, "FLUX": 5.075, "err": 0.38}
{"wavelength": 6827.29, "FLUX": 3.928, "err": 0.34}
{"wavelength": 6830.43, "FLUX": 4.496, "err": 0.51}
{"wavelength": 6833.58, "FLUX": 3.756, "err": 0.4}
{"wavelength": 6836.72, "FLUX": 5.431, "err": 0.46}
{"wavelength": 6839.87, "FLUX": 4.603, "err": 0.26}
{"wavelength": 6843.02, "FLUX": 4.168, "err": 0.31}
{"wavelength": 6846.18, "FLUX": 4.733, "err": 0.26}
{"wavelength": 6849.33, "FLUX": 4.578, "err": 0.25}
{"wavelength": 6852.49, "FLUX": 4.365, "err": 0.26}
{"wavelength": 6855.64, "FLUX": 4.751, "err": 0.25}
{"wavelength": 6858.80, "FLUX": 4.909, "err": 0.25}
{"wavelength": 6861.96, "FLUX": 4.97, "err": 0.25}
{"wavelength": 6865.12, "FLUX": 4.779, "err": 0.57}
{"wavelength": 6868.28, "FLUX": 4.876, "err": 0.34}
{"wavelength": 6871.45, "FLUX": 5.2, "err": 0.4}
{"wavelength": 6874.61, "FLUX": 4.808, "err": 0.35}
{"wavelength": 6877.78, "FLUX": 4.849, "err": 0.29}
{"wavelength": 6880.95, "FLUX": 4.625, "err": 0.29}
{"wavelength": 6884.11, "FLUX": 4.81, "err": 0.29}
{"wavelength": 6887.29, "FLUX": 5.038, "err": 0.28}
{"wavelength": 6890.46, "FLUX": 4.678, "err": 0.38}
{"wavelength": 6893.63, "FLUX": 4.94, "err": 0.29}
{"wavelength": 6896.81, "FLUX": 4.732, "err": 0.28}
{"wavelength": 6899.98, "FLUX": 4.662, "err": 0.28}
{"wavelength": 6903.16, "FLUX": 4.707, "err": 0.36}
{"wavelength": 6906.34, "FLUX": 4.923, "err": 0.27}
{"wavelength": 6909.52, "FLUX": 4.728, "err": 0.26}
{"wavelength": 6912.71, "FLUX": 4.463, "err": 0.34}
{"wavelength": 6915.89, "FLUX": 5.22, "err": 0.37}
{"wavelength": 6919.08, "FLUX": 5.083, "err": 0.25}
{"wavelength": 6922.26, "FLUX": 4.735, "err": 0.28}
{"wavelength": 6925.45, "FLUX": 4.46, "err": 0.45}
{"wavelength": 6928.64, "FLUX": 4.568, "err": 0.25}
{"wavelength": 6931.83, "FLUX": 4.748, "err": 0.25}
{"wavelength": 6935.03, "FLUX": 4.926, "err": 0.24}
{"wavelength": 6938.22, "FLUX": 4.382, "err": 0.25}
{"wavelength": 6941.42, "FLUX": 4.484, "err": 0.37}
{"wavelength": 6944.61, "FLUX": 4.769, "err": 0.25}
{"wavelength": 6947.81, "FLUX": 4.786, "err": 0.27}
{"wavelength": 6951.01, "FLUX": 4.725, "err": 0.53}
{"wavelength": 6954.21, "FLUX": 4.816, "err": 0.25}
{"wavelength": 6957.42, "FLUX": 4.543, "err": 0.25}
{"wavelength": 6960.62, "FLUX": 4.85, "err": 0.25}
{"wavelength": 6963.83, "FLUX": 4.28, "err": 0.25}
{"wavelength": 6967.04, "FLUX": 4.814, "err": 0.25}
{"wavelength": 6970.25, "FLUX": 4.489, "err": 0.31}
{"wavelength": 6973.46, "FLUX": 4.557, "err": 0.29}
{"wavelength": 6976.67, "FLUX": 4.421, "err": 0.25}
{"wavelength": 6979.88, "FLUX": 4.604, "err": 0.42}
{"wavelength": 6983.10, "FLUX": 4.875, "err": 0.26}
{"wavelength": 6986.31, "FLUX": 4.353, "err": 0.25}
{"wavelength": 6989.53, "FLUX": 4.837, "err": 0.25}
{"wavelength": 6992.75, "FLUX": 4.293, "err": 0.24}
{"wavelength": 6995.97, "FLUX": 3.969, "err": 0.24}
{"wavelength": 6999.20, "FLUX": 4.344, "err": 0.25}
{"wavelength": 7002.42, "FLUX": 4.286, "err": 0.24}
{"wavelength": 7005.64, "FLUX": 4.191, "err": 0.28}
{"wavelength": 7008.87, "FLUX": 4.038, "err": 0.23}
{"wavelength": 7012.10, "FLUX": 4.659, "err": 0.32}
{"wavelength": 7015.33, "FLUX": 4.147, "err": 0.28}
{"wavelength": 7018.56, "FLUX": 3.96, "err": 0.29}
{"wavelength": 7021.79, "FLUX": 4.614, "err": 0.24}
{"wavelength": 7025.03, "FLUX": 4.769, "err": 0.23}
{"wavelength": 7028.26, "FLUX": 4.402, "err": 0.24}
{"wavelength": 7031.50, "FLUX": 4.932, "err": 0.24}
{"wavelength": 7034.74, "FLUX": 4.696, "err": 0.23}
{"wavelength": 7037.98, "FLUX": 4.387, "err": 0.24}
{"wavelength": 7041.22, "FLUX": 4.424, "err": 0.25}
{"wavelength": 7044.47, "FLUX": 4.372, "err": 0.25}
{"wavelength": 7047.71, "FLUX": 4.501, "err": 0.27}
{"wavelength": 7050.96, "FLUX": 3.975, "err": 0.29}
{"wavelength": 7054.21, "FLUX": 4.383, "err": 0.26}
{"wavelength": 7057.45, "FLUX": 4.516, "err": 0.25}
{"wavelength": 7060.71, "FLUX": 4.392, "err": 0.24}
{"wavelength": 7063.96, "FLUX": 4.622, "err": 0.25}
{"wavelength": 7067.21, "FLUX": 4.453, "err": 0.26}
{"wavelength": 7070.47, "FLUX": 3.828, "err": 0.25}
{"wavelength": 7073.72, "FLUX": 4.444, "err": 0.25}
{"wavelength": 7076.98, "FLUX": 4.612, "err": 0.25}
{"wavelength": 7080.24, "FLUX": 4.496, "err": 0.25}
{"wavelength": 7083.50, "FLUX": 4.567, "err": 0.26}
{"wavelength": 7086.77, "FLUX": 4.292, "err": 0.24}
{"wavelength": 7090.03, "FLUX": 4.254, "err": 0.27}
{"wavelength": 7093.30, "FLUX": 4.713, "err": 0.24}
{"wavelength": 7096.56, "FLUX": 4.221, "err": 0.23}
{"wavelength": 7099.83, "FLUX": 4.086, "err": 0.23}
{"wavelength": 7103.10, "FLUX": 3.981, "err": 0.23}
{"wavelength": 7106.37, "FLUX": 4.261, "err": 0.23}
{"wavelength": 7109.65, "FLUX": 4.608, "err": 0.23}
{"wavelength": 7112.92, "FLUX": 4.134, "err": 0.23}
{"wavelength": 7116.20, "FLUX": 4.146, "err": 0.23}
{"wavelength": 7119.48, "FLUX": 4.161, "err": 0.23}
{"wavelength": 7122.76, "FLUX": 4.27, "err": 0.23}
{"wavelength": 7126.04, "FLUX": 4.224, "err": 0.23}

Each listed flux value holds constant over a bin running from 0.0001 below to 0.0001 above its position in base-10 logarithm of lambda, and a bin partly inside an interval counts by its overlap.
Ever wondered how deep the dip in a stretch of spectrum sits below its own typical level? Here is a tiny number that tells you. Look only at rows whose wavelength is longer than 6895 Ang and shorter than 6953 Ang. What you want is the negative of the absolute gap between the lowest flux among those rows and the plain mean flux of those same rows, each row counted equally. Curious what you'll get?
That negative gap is -0.35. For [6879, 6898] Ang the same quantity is -0.18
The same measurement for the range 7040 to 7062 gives -0.39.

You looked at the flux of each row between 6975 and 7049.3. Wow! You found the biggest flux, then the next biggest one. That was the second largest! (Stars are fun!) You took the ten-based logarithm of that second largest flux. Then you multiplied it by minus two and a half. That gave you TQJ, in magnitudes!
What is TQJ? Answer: -1.72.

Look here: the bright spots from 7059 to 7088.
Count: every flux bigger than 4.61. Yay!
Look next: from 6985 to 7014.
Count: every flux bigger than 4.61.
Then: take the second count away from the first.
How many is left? 0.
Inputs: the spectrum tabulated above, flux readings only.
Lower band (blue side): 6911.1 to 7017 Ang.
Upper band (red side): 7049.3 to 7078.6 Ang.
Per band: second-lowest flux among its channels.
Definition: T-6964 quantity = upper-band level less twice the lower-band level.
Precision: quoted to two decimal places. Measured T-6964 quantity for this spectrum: -4.10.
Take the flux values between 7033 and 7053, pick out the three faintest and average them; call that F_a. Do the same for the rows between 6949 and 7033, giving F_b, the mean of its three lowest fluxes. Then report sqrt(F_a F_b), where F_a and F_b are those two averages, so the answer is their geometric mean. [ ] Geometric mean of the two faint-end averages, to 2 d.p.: 4.11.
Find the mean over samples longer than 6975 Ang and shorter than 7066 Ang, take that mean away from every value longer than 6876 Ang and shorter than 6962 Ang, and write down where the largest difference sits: 6915.89 Ang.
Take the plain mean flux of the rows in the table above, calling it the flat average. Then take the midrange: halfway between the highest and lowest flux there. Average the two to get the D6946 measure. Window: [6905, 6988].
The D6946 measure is 4.7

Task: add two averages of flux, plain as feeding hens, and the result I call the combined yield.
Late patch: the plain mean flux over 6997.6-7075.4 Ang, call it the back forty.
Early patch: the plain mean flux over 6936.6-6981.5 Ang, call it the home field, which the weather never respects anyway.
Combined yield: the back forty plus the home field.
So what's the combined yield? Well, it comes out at 9.00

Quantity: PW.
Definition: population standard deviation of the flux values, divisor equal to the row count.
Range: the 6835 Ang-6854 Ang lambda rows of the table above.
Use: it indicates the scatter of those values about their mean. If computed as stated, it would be 0.395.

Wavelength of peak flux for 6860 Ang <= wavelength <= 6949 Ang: 6915.89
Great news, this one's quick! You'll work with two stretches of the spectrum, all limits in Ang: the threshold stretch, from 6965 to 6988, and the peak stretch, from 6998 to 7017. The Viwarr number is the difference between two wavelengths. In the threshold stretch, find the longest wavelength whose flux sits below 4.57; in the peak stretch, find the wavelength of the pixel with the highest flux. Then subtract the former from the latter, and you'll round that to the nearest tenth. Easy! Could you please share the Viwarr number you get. 25.8 Ang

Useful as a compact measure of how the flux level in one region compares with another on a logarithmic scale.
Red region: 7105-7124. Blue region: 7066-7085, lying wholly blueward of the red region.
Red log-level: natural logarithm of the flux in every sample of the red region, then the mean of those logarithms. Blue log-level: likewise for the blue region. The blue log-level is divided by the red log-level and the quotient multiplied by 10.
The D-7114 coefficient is 10.21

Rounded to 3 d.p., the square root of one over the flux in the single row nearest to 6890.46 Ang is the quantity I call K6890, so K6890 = 0.462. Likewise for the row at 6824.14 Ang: 0.444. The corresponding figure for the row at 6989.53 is 0.455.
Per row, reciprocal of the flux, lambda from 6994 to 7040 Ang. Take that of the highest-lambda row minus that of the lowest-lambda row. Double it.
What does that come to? -0.048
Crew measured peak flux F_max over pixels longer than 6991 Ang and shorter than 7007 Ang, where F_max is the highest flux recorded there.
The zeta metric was 4.344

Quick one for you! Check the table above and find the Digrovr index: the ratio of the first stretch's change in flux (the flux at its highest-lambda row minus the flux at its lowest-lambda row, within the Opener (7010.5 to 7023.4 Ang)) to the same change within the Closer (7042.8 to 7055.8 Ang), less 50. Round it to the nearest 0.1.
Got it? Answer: -54.1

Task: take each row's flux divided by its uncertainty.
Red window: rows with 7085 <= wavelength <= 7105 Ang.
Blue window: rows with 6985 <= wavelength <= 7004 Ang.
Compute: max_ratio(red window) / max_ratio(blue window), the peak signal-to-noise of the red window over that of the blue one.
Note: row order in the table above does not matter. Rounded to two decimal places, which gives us 1.01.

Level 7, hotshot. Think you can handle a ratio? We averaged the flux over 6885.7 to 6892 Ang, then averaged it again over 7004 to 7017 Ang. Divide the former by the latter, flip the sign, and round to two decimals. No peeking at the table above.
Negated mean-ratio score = -1.14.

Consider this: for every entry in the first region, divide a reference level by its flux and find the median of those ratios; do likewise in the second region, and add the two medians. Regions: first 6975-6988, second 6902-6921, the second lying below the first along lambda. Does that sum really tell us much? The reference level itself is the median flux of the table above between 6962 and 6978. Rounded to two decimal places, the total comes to 1.93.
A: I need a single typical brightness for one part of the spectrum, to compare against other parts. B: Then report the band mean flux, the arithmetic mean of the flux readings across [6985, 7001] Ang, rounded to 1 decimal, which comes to 4.4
